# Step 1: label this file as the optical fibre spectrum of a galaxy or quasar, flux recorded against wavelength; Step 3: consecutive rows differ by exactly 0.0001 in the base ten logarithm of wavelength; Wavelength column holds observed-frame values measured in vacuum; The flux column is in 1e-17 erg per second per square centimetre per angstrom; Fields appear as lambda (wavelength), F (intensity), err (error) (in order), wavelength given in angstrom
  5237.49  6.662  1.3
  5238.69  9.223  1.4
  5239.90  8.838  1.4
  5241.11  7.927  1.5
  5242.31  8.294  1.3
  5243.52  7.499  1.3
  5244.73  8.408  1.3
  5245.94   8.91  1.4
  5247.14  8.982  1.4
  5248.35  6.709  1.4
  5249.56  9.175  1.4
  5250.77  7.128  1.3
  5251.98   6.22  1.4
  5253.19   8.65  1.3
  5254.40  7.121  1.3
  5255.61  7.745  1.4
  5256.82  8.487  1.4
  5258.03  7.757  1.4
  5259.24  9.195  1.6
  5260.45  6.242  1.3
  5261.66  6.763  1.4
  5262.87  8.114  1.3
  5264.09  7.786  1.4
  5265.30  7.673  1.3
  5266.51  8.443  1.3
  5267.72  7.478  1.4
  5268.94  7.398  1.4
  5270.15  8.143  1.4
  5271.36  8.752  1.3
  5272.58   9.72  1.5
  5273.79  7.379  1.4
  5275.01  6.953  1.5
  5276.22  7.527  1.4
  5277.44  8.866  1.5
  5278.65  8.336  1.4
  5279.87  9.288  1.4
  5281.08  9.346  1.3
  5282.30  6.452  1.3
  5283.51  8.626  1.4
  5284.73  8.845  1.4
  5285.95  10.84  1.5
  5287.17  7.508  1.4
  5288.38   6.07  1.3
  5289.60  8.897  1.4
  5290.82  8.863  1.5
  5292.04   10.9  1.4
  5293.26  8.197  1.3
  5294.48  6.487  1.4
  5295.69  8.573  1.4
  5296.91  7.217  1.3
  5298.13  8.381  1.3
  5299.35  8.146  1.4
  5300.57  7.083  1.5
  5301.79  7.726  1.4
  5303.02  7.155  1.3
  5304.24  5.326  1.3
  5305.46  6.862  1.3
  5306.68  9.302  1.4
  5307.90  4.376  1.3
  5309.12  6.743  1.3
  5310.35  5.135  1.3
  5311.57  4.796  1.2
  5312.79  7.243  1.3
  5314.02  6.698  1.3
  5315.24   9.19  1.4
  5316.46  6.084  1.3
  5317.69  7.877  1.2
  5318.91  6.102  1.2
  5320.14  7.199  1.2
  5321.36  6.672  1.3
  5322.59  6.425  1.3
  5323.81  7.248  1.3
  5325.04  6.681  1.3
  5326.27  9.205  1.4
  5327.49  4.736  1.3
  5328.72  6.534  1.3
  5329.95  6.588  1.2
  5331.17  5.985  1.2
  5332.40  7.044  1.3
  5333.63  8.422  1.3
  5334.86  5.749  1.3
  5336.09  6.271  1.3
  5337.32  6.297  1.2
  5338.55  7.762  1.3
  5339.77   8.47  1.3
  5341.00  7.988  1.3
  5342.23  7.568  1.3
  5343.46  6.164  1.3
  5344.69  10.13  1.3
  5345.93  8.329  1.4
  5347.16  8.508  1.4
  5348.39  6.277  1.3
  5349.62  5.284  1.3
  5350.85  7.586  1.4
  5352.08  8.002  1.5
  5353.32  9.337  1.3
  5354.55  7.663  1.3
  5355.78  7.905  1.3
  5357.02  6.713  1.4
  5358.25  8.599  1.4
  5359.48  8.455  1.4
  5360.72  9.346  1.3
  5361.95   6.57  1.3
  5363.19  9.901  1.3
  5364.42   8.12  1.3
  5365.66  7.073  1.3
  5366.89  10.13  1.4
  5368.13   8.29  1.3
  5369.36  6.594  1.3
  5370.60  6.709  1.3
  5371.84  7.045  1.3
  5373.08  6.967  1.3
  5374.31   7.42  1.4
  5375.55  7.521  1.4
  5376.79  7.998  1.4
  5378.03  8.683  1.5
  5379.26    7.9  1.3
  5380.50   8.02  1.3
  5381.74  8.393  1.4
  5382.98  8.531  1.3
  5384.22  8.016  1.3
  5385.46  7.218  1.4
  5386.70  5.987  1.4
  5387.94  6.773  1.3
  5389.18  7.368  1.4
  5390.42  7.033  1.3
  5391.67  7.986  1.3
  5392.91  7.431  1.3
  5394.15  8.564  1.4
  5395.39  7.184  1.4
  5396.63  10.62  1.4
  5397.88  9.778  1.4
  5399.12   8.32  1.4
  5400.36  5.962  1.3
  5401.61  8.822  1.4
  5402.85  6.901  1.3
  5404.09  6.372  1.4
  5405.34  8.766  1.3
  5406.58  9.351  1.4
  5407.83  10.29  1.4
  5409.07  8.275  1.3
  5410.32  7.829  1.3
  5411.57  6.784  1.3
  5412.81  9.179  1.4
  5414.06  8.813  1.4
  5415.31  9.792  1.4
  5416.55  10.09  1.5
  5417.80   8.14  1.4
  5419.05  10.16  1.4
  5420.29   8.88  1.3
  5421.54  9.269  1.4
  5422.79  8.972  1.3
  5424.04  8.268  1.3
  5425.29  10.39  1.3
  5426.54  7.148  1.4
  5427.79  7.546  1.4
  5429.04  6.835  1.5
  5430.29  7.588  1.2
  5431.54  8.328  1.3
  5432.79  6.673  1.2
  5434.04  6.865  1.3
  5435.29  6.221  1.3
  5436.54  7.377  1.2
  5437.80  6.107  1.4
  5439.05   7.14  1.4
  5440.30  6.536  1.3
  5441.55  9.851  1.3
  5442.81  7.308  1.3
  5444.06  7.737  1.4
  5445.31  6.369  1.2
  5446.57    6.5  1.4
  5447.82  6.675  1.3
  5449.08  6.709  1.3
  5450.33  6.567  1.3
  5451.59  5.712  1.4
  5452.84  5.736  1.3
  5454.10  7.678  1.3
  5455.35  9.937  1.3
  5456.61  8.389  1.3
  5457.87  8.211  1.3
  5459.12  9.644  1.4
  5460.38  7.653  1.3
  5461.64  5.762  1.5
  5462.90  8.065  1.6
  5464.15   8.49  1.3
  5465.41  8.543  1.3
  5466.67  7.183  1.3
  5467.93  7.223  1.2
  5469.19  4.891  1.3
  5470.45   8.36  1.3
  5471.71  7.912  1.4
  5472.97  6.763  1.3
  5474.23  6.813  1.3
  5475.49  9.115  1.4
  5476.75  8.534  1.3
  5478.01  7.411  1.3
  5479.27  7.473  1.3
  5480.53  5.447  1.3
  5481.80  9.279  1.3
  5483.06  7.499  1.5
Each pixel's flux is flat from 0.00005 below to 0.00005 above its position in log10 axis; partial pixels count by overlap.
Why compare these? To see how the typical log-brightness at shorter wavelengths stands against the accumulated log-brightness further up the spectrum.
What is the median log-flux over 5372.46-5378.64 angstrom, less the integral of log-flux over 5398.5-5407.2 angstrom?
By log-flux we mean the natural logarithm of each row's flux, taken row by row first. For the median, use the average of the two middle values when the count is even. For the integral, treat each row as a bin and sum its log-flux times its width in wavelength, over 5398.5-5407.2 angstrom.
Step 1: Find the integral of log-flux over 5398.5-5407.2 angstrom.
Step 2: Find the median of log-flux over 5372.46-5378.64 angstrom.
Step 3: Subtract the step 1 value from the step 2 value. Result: -16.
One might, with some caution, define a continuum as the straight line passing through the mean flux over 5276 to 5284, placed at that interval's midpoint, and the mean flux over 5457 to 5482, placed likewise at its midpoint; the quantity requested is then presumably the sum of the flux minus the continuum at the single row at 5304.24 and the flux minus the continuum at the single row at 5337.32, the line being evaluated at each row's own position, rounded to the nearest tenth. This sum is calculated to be -4.8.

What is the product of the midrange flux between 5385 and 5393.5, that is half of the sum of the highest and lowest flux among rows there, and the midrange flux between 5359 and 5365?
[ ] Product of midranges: 58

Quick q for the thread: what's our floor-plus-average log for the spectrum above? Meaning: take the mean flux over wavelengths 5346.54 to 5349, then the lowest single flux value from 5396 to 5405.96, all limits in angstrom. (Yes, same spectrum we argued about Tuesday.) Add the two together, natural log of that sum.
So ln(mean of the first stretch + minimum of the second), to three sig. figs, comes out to 2.59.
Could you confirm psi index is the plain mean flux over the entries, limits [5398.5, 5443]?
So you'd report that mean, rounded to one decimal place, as 8.1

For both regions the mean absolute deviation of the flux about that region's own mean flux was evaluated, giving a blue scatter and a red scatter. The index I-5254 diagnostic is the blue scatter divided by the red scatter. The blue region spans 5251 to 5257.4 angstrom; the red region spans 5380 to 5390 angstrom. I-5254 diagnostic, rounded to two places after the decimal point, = 1.11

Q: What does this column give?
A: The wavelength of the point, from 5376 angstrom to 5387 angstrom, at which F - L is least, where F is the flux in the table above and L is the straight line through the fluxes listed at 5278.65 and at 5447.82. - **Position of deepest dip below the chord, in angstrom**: 5386.70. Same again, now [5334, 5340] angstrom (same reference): 5334.86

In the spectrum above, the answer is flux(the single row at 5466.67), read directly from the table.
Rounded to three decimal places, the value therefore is 7.183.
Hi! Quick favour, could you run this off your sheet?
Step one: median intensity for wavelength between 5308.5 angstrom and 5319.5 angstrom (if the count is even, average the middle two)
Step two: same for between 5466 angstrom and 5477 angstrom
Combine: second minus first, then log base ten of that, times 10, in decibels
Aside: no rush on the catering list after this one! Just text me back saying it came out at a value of -2.8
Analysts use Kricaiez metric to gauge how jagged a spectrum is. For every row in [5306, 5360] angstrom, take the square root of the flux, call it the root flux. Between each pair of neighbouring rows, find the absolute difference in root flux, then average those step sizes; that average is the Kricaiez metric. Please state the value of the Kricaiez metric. 0.275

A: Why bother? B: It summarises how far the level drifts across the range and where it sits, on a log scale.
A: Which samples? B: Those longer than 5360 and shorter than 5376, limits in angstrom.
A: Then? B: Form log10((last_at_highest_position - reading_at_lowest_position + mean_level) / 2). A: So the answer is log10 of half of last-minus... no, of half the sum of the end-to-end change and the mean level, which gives 0.48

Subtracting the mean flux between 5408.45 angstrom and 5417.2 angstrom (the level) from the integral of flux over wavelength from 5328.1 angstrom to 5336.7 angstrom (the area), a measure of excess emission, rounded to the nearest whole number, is 49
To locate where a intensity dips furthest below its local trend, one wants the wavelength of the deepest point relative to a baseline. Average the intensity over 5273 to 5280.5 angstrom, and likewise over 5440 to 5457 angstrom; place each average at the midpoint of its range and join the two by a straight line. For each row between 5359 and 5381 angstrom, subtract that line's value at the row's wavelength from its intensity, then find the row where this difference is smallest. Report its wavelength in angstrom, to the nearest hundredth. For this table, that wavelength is 5361.95 angstrom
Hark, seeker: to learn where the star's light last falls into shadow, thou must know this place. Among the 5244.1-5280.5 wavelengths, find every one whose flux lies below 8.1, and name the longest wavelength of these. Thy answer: 5276.22 angstrom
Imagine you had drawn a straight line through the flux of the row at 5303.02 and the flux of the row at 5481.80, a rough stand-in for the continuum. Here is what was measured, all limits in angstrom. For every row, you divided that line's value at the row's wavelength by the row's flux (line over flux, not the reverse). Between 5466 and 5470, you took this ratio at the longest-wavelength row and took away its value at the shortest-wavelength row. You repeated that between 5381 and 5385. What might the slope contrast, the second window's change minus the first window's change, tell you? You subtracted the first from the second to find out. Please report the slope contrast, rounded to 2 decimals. -0.55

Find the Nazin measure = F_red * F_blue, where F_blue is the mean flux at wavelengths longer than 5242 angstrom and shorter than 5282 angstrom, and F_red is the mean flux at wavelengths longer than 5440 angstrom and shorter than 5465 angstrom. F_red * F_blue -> 60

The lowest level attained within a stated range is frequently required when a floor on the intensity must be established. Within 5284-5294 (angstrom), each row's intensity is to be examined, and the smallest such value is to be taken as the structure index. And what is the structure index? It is 6.07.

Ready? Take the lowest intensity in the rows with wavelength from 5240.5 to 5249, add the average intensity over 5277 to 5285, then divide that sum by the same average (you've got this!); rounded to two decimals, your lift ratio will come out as 1.79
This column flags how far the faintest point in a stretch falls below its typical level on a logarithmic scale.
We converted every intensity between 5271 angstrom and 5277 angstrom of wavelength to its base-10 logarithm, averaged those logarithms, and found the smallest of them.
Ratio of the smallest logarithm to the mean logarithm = 0.93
